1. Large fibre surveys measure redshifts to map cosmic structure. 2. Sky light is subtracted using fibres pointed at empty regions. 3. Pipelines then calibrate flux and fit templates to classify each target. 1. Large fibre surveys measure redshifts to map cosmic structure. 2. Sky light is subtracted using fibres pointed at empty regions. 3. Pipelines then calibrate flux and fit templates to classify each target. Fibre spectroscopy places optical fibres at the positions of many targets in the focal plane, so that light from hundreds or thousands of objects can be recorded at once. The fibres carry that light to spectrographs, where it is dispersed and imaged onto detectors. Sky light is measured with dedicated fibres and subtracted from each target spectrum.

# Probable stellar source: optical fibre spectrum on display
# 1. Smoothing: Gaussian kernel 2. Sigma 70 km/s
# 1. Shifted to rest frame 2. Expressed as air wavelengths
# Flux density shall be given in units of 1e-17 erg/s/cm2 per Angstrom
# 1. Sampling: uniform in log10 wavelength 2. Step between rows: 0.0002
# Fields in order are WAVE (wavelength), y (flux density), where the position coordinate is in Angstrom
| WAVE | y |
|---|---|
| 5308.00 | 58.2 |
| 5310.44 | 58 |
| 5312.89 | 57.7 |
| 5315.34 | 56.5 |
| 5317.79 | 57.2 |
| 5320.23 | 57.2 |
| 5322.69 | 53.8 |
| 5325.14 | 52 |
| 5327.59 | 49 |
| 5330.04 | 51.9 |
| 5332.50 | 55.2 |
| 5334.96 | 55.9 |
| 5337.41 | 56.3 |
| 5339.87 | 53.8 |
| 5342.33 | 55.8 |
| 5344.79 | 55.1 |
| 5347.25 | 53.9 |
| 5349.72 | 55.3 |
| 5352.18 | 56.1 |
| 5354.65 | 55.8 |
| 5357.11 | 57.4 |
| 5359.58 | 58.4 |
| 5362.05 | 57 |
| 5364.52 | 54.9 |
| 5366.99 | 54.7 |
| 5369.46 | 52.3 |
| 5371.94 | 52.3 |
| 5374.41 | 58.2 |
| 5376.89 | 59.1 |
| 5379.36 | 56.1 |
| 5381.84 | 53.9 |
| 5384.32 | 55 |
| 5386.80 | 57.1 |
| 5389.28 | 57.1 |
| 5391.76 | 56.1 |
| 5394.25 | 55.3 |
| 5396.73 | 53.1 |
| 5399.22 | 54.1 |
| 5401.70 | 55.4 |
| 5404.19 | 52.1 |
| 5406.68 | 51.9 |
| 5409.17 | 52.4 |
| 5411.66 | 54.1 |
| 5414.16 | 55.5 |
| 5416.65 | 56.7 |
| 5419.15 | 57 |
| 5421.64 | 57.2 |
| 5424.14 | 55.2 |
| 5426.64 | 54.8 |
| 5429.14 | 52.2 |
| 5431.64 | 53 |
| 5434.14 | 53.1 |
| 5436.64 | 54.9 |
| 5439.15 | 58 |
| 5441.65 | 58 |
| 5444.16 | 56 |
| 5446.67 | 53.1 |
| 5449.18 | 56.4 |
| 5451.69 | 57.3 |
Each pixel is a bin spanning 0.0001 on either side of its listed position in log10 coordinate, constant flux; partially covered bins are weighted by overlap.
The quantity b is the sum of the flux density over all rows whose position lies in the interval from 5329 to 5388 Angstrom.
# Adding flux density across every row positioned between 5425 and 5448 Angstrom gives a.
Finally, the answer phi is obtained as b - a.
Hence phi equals 838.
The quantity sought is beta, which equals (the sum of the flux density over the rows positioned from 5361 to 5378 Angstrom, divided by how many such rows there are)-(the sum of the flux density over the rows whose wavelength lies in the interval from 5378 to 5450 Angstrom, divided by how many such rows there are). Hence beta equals 0.5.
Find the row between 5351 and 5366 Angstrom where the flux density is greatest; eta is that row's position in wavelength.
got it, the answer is 5359.58 Angstrom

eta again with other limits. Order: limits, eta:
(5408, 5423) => 5421.64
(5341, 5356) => 5352.18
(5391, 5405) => 5391.76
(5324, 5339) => 5337.41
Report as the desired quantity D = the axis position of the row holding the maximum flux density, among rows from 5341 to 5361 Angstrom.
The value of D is 5359.58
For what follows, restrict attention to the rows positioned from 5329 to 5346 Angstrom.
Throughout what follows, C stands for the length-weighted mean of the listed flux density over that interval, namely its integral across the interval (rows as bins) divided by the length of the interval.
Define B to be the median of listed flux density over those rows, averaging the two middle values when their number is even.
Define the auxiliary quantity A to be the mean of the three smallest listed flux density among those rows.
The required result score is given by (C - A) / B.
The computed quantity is 0.023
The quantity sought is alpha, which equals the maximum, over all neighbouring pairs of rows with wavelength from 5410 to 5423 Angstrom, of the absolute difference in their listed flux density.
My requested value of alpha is 1.4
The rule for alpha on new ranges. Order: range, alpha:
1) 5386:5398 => 2.2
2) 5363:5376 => 5.9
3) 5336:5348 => 2.5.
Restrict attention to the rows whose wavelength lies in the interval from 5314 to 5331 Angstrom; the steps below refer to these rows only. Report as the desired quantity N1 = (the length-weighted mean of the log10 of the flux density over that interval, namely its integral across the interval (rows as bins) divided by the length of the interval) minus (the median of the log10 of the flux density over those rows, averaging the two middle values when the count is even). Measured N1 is 0.0014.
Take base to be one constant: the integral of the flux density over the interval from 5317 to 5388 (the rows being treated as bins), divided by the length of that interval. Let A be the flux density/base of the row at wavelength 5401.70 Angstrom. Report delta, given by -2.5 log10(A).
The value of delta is -0.004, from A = 1.004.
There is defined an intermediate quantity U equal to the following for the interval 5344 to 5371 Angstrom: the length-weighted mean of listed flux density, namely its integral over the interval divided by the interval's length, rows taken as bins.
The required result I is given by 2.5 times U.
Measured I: 139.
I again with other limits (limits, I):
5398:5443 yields 137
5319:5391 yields 138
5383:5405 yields 138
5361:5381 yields 139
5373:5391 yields 142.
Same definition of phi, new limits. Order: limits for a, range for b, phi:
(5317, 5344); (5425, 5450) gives -49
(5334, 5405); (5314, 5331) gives -1230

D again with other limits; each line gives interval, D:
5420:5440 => 5439.15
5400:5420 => 5419.15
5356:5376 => 5359.58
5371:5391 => 5376.89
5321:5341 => 5337.41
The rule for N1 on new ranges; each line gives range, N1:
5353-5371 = -0.0013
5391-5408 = -0.0016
